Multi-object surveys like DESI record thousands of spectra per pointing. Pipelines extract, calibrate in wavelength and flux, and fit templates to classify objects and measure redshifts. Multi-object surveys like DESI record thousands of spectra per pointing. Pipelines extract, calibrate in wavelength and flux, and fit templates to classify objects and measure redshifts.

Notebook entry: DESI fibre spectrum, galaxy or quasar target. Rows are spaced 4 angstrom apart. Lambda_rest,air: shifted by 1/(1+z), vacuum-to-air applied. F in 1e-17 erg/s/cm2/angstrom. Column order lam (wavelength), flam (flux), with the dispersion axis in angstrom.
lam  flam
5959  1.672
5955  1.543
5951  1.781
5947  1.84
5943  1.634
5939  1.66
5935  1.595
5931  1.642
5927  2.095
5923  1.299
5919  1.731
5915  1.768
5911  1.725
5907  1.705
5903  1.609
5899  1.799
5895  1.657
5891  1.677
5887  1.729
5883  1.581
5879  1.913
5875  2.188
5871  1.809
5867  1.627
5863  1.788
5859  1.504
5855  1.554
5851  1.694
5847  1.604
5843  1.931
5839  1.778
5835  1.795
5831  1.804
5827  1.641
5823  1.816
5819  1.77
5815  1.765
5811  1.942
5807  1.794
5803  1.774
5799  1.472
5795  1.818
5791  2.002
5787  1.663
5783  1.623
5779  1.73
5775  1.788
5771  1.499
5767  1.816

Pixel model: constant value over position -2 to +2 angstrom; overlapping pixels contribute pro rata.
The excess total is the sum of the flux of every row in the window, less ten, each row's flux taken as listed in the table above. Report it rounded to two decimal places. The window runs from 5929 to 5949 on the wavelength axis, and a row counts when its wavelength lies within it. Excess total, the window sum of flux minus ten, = -1.63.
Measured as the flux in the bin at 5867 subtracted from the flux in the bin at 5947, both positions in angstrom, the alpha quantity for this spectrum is 0.21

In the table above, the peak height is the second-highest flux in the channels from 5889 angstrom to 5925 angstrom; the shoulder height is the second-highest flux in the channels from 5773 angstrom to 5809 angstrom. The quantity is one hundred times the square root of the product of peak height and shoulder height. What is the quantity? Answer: 179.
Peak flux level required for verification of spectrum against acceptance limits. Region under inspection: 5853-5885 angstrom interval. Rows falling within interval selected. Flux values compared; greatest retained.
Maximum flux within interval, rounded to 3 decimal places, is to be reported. 2.188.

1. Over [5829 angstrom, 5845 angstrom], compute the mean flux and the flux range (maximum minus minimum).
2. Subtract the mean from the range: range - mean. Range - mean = -1.67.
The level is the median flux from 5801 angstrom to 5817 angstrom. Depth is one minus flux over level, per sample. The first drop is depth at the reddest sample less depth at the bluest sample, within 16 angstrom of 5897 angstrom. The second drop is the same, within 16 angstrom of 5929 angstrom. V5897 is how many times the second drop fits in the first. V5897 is -1.1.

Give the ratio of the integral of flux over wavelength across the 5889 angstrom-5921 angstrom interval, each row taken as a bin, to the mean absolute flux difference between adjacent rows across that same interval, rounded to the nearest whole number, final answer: 699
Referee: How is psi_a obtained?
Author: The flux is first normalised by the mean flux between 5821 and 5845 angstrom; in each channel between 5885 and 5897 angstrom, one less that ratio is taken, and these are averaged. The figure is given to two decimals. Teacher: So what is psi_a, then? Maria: 0.06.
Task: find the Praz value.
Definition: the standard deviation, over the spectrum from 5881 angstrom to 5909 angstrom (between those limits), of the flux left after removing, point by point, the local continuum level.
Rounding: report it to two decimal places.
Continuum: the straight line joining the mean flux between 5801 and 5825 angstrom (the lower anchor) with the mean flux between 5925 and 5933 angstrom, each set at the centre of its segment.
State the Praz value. 0.07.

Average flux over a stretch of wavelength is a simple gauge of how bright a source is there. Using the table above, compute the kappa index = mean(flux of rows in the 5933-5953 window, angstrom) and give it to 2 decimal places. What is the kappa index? 1.70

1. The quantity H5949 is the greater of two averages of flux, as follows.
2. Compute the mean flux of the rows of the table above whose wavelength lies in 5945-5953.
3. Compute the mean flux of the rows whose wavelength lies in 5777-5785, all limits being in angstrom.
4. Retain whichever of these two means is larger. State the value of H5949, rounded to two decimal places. 1.81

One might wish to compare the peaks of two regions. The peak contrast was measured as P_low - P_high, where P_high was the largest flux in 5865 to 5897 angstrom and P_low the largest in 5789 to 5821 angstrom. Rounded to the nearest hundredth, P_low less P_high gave -0.19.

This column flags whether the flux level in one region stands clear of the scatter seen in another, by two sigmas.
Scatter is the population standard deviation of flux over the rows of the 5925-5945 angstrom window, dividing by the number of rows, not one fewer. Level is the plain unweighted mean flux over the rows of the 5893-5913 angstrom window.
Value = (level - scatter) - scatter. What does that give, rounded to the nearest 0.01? 1.33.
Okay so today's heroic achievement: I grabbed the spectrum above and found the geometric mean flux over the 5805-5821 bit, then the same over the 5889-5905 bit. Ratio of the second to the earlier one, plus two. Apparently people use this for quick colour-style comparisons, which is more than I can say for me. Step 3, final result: 2.93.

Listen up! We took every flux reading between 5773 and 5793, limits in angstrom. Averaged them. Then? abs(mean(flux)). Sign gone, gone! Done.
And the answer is 1.761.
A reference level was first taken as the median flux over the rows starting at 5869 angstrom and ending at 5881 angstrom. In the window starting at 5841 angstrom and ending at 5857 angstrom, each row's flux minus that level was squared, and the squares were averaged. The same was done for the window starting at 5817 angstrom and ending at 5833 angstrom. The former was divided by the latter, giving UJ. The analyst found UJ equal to 2.4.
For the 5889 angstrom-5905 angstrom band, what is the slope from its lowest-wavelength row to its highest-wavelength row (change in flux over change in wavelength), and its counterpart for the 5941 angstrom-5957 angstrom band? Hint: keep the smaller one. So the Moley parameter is -0.008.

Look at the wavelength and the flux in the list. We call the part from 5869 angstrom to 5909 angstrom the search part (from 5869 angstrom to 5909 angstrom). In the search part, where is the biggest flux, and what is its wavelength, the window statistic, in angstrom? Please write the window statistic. 5875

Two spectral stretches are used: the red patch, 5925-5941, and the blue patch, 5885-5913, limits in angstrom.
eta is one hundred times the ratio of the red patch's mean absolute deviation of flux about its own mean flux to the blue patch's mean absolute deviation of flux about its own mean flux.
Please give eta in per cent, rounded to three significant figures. 386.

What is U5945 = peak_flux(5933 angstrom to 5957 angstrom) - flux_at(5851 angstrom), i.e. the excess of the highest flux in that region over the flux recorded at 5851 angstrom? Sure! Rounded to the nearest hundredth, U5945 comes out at 0.15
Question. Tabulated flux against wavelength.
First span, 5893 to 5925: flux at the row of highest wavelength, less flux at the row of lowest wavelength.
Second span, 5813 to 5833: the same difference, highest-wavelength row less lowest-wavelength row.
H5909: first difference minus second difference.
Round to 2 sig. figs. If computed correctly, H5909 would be -0.40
